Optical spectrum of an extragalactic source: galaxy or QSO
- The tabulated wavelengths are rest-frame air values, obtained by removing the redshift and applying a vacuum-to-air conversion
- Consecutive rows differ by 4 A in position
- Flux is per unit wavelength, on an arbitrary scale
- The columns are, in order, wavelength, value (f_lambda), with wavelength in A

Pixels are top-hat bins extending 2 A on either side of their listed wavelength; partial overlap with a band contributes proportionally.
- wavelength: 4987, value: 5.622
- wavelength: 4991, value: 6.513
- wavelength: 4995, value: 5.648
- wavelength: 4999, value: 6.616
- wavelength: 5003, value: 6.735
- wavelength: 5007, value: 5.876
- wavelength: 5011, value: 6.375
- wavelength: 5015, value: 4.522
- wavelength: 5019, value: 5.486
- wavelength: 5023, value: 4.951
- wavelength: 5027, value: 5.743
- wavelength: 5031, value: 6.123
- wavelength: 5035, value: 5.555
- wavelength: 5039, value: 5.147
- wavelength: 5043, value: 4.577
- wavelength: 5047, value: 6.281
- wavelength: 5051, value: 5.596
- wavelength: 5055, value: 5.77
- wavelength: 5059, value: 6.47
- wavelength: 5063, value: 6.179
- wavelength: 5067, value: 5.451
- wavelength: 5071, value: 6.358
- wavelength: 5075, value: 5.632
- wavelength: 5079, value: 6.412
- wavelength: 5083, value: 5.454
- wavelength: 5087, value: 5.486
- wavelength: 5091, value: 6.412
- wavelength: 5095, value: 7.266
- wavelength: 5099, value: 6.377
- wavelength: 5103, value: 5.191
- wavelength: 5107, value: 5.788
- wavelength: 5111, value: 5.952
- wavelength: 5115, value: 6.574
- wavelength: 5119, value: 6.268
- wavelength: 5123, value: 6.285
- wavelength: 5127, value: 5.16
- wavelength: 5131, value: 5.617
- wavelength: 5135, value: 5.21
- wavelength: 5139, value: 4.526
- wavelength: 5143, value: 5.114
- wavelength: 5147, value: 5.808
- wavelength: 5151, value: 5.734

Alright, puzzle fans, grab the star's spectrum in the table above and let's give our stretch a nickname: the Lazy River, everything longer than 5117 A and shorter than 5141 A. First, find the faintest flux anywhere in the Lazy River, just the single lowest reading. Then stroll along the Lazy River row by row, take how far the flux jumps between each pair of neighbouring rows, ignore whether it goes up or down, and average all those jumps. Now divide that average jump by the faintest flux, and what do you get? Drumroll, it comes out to 0.12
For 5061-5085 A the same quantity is 0.15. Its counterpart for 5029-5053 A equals 0.17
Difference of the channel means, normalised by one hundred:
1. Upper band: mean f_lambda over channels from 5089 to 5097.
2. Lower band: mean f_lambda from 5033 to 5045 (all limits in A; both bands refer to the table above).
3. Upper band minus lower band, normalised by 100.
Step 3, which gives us 0.017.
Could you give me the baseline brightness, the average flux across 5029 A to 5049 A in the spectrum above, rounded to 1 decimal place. 5.5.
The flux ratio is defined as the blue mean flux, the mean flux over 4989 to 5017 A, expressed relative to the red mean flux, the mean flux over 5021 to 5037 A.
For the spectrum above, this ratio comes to 1.080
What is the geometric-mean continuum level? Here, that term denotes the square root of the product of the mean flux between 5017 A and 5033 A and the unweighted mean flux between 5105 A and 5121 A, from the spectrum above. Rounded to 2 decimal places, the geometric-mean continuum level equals 5.85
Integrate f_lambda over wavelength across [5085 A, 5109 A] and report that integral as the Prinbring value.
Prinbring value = 146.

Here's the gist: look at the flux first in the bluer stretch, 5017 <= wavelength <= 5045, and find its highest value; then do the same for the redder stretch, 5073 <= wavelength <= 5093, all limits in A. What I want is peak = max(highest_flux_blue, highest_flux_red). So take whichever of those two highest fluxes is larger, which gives 6.41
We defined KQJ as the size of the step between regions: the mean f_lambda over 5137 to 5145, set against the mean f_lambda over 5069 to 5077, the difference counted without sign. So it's 1.2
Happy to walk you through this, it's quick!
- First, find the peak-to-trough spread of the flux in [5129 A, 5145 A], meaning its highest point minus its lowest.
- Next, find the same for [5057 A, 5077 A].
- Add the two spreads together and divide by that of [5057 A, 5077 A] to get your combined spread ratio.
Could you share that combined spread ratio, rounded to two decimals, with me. 2.07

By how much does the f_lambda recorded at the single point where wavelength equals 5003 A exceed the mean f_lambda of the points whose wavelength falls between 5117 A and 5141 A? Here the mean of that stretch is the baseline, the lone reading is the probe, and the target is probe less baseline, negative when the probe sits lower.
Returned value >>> 1.2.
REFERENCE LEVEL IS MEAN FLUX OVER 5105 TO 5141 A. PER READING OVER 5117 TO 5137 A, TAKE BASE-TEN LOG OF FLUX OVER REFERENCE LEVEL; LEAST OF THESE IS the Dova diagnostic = -0.044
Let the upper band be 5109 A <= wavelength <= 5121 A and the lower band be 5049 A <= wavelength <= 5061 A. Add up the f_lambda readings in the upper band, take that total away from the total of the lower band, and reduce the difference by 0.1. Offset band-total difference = -1.1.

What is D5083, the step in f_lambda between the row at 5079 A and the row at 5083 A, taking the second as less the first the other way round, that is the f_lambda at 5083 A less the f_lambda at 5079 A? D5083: -1.0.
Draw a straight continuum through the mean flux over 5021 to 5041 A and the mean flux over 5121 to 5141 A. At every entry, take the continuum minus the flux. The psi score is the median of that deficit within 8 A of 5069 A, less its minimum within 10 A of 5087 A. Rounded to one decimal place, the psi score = 1.4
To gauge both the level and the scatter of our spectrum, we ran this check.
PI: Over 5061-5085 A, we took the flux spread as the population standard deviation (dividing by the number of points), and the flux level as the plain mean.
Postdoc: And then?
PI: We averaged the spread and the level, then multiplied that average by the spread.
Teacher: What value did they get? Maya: 1.3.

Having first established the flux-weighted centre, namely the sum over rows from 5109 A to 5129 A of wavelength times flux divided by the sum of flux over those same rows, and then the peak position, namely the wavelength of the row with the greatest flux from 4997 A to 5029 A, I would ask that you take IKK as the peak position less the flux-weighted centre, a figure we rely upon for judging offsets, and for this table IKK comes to -115.8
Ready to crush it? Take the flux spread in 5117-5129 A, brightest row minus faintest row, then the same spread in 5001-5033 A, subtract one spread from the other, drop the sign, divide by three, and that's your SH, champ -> 0.36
